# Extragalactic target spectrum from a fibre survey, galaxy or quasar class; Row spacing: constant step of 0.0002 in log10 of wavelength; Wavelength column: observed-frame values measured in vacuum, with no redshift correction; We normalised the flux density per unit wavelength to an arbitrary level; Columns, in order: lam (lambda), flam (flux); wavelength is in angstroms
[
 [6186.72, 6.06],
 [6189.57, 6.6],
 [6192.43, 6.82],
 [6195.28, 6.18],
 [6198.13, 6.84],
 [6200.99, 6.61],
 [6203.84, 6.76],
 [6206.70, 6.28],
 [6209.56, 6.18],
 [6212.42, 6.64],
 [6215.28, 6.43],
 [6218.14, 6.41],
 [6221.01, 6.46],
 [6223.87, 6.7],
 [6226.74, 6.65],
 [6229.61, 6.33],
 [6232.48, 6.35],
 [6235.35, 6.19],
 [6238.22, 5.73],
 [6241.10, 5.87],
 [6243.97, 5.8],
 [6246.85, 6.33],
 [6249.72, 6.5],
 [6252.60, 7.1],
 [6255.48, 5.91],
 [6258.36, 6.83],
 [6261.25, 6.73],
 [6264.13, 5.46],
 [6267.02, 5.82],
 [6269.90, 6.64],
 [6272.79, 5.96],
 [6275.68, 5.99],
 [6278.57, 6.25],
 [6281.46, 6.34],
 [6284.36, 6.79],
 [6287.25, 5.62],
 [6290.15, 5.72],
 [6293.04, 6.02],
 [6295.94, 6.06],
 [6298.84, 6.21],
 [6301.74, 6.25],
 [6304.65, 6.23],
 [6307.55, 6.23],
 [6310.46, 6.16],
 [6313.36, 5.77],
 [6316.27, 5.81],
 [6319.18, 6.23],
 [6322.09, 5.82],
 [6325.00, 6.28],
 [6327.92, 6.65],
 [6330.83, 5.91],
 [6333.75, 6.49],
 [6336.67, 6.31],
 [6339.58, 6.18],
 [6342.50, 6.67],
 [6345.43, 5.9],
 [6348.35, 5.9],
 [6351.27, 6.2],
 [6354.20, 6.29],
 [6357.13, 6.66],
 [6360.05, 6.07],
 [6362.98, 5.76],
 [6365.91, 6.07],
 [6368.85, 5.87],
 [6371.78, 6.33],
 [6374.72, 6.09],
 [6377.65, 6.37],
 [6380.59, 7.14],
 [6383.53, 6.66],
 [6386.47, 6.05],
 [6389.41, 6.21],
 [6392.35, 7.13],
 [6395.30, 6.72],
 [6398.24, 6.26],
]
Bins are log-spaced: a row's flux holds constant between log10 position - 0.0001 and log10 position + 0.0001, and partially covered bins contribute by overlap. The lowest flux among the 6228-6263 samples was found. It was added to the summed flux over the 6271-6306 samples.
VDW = 79.2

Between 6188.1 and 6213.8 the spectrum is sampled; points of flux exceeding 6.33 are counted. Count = 6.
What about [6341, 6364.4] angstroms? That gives 2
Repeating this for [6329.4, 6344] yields 2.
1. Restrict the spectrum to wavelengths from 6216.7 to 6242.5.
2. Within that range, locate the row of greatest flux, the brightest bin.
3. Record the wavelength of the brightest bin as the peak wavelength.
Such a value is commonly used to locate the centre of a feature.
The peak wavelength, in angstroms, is 6223.87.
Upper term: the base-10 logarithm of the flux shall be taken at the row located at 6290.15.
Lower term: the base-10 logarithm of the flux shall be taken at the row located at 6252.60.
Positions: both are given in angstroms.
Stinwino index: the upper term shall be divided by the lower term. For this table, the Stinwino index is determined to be 0.89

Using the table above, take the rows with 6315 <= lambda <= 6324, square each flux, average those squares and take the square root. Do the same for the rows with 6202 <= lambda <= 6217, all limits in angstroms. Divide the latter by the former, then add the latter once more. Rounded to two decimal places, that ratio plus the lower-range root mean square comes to 7.55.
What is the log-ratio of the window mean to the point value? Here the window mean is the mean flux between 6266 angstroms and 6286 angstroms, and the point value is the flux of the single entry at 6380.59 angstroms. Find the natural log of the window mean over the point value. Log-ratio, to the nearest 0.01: -0.13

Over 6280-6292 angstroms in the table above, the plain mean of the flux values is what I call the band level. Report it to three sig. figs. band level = 6.12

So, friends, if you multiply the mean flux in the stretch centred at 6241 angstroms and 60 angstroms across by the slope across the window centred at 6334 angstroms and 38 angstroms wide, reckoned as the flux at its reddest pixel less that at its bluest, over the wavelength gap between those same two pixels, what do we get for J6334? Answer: 0.07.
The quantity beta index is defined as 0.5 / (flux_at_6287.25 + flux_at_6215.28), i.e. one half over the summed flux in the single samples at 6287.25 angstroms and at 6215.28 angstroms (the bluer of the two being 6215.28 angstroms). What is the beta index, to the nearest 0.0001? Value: 0.0415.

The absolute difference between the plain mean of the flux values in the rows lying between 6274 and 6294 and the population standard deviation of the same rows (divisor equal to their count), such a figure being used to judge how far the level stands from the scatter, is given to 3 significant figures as 5.74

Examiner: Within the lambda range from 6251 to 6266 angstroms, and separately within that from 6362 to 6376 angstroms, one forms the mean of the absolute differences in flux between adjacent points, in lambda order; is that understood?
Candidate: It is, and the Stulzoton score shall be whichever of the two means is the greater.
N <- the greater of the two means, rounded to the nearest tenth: 0.9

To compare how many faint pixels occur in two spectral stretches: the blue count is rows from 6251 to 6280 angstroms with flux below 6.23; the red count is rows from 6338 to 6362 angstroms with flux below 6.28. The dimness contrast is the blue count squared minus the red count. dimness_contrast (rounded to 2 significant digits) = 20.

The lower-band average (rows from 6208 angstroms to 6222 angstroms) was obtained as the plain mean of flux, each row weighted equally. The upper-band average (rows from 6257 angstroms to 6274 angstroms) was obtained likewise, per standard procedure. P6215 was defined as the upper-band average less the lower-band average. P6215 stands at -0.18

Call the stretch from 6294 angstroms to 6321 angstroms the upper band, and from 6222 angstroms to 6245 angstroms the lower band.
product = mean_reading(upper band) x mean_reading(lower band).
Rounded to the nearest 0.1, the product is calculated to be 37.9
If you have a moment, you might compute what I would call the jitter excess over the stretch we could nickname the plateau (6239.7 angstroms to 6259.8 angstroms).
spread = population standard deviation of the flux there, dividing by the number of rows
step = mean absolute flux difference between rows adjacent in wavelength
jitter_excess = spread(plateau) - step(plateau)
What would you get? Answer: -0.11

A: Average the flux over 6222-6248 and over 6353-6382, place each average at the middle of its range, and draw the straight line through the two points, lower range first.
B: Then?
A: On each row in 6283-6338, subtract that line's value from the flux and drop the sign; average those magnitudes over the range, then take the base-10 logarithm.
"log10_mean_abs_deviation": -0.611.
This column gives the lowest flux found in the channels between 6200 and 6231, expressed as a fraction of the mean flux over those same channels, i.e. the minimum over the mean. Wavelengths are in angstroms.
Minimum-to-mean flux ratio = 0.95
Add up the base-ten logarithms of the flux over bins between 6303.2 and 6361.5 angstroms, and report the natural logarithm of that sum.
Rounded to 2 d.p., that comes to 2.76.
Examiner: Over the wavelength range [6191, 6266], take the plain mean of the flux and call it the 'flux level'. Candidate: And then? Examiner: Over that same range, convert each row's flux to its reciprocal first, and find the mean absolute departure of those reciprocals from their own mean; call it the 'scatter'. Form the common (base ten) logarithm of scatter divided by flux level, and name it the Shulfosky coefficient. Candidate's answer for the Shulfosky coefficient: -2.91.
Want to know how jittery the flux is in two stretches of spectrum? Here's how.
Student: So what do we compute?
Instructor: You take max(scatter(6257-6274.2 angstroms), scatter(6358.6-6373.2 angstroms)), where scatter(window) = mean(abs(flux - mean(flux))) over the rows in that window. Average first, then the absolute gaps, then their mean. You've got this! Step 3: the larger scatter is 0.49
